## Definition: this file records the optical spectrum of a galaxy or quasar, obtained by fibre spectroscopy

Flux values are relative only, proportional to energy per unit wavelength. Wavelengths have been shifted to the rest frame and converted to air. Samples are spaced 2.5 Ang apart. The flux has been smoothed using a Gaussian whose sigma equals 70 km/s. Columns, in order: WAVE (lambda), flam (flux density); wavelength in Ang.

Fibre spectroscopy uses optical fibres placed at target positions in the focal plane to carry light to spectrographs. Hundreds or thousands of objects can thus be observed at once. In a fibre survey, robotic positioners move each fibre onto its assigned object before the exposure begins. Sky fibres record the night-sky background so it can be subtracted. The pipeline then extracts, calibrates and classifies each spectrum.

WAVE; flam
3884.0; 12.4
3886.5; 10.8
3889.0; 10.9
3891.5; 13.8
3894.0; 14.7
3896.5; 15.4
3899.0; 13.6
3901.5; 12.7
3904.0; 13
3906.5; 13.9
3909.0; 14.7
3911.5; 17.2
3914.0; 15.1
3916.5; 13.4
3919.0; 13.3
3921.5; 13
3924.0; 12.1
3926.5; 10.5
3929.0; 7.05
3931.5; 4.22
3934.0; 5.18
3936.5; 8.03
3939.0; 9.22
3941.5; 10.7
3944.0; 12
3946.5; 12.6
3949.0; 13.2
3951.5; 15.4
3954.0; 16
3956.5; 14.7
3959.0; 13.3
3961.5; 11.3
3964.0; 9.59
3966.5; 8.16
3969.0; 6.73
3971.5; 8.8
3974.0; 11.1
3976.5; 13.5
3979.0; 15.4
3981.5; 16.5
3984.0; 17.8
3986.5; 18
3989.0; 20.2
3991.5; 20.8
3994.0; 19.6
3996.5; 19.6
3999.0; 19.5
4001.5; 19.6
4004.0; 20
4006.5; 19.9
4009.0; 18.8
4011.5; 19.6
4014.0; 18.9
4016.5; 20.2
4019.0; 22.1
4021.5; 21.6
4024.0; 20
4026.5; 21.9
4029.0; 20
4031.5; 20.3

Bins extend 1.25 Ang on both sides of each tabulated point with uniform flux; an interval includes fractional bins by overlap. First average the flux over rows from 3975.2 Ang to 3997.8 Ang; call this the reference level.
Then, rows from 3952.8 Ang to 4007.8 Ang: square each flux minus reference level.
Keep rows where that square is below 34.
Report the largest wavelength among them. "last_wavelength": 4006.5 Ang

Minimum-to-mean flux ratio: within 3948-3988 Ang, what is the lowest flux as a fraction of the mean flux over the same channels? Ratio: 0.51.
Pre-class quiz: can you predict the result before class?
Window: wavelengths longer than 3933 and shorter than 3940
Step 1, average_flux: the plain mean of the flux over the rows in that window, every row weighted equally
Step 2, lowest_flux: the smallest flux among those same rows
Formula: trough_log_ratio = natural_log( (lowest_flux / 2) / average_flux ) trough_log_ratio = -1.06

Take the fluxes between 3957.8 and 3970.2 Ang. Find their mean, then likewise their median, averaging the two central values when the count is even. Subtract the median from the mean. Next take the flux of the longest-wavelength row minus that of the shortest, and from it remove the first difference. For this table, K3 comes -6.8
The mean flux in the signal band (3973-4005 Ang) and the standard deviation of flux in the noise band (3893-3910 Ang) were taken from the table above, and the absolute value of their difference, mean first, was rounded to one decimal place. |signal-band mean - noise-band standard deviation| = 16.9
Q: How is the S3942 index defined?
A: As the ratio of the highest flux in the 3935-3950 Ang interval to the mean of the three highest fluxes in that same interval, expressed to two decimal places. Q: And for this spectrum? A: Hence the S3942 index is 1.05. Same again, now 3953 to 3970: 1.09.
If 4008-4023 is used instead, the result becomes 1.04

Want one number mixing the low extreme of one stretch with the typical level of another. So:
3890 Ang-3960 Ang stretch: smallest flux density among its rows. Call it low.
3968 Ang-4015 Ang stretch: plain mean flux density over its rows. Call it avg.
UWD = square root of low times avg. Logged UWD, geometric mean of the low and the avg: 8.5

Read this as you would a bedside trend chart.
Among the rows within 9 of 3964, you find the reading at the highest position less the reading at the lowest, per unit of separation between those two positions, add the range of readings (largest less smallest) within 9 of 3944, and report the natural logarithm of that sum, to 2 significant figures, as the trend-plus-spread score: 1.9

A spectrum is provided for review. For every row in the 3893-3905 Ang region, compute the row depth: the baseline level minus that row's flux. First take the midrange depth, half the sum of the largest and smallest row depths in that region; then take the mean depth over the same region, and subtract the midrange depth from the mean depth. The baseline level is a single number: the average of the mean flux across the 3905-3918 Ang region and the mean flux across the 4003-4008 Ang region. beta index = 0.17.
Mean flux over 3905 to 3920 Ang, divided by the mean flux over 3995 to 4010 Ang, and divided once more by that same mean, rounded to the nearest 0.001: 0.038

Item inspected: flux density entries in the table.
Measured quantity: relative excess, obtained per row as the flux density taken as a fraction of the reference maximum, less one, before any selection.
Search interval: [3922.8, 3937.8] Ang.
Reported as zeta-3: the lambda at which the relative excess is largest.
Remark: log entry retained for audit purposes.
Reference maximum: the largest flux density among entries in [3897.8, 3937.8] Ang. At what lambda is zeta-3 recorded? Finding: 3924.0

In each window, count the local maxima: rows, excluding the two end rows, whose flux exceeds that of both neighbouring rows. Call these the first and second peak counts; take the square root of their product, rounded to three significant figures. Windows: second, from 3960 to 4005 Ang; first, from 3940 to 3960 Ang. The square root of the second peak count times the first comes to 1.00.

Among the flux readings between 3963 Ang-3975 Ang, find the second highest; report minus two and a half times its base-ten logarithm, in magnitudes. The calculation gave -2.45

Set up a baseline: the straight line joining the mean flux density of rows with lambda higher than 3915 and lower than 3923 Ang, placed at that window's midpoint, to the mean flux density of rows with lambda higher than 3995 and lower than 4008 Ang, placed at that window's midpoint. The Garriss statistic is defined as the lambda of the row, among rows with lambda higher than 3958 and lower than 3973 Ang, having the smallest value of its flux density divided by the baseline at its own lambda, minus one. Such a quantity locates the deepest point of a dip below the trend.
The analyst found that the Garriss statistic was 3969.0 Ang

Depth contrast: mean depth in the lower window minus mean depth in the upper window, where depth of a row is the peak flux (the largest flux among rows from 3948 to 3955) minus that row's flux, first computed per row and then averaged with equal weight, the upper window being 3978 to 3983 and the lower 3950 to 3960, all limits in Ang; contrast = 1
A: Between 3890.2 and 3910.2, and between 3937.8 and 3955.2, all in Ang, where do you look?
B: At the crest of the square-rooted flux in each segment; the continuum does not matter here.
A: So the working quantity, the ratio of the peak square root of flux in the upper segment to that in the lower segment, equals 1.02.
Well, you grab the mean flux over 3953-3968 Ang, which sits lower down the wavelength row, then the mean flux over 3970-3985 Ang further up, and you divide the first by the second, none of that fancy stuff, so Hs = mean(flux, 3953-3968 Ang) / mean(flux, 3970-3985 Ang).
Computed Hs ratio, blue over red 0.9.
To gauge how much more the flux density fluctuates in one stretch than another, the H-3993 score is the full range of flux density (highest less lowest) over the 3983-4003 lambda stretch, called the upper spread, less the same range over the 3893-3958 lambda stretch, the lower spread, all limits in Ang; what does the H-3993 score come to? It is -10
